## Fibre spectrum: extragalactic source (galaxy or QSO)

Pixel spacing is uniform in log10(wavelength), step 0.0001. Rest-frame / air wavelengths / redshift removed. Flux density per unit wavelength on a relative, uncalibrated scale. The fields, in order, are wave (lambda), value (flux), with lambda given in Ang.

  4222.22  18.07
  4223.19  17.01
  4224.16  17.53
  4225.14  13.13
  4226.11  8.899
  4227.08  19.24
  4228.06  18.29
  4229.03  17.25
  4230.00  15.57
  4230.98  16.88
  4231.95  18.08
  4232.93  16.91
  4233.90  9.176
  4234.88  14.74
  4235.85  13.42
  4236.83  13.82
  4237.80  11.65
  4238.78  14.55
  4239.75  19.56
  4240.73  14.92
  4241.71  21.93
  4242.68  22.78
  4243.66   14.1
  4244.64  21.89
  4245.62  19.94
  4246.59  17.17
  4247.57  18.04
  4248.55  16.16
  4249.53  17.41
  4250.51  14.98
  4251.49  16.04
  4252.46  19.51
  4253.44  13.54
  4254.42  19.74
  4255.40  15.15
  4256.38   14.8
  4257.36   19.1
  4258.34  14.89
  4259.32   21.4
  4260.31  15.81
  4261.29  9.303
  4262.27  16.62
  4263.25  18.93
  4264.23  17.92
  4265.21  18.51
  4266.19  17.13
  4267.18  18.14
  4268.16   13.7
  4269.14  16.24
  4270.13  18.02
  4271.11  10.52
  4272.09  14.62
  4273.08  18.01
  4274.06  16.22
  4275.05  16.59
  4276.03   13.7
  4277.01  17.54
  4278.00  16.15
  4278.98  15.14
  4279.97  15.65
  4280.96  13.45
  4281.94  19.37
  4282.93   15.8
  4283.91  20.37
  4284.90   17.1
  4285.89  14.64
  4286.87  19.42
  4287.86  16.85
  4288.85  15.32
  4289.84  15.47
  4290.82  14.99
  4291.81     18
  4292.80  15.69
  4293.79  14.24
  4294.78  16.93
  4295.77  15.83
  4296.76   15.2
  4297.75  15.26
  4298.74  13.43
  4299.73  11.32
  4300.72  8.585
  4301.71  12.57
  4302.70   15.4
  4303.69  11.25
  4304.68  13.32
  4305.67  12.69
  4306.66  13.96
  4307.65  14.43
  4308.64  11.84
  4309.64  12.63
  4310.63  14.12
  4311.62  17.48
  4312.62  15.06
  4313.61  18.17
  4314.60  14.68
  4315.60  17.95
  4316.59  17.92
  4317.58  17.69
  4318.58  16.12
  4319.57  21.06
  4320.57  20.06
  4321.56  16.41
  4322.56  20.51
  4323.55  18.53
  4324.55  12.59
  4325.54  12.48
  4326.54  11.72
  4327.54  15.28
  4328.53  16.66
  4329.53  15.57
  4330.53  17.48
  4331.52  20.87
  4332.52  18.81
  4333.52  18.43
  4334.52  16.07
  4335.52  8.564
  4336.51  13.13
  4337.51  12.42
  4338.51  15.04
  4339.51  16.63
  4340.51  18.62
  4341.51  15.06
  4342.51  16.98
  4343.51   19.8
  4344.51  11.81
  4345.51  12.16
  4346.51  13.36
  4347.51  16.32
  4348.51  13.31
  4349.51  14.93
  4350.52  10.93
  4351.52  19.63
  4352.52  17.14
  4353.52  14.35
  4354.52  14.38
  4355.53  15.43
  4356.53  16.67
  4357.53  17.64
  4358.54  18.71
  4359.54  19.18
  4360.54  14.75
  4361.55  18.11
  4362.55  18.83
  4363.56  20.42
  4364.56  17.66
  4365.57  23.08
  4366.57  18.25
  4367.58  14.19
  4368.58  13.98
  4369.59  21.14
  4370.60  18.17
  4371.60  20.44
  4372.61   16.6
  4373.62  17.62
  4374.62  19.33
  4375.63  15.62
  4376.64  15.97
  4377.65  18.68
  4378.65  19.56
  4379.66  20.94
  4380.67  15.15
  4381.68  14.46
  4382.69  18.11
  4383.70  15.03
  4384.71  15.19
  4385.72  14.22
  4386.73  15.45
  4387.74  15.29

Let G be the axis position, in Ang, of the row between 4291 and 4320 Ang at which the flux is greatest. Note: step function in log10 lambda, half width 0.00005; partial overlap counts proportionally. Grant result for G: 4319.57 Ang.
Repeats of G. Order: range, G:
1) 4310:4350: 4319.57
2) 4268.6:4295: 4283.91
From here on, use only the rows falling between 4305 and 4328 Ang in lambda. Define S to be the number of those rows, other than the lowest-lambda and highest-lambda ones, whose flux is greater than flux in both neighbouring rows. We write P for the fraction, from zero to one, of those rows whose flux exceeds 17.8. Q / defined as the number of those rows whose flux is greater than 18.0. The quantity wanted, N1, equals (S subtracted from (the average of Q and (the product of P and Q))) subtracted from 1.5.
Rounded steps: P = 0.30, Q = 5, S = 6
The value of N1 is 4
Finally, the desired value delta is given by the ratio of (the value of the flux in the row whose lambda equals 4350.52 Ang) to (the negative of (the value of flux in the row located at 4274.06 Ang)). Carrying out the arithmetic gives -0.67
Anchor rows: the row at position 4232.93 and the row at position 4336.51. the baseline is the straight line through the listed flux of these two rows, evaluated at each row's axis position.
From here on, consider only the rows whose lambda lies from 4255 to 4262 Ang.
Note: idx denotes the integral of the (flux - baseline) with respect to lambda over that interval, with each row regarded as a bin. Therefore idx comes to -1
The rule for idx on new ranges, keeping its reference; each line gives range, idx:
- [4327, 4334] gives 29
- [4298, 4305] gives -14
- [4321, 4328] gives 13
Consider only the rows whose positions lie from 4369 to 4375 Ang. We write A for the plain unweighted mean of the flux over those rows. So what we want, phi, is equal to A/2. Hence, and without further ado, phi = 9.4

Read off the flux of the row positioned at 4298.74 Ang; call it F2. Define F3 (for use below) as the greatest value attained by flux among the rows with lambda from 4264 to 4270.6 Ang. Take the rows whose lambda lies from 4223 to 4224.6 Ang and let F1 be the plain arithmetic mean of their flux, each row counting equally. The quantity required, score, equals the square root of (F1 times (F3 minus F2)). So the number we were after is 9.4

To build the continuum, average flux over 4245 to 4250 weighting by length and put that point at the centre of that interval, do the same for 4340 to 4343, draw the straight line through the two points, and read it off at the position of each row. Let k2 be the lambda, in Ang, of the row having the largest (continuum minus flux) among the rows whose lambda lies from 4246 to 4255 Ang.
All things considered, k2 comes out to 4253.44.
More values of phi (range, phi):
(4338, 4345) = 8.1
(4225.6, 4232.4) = 8.2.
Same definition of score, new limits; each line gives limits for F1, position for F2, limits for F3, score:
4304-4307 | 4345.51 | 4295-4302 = 7.0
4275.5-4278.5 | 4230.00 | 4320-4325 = 8.8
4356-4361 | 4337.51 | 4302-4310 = 7.2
